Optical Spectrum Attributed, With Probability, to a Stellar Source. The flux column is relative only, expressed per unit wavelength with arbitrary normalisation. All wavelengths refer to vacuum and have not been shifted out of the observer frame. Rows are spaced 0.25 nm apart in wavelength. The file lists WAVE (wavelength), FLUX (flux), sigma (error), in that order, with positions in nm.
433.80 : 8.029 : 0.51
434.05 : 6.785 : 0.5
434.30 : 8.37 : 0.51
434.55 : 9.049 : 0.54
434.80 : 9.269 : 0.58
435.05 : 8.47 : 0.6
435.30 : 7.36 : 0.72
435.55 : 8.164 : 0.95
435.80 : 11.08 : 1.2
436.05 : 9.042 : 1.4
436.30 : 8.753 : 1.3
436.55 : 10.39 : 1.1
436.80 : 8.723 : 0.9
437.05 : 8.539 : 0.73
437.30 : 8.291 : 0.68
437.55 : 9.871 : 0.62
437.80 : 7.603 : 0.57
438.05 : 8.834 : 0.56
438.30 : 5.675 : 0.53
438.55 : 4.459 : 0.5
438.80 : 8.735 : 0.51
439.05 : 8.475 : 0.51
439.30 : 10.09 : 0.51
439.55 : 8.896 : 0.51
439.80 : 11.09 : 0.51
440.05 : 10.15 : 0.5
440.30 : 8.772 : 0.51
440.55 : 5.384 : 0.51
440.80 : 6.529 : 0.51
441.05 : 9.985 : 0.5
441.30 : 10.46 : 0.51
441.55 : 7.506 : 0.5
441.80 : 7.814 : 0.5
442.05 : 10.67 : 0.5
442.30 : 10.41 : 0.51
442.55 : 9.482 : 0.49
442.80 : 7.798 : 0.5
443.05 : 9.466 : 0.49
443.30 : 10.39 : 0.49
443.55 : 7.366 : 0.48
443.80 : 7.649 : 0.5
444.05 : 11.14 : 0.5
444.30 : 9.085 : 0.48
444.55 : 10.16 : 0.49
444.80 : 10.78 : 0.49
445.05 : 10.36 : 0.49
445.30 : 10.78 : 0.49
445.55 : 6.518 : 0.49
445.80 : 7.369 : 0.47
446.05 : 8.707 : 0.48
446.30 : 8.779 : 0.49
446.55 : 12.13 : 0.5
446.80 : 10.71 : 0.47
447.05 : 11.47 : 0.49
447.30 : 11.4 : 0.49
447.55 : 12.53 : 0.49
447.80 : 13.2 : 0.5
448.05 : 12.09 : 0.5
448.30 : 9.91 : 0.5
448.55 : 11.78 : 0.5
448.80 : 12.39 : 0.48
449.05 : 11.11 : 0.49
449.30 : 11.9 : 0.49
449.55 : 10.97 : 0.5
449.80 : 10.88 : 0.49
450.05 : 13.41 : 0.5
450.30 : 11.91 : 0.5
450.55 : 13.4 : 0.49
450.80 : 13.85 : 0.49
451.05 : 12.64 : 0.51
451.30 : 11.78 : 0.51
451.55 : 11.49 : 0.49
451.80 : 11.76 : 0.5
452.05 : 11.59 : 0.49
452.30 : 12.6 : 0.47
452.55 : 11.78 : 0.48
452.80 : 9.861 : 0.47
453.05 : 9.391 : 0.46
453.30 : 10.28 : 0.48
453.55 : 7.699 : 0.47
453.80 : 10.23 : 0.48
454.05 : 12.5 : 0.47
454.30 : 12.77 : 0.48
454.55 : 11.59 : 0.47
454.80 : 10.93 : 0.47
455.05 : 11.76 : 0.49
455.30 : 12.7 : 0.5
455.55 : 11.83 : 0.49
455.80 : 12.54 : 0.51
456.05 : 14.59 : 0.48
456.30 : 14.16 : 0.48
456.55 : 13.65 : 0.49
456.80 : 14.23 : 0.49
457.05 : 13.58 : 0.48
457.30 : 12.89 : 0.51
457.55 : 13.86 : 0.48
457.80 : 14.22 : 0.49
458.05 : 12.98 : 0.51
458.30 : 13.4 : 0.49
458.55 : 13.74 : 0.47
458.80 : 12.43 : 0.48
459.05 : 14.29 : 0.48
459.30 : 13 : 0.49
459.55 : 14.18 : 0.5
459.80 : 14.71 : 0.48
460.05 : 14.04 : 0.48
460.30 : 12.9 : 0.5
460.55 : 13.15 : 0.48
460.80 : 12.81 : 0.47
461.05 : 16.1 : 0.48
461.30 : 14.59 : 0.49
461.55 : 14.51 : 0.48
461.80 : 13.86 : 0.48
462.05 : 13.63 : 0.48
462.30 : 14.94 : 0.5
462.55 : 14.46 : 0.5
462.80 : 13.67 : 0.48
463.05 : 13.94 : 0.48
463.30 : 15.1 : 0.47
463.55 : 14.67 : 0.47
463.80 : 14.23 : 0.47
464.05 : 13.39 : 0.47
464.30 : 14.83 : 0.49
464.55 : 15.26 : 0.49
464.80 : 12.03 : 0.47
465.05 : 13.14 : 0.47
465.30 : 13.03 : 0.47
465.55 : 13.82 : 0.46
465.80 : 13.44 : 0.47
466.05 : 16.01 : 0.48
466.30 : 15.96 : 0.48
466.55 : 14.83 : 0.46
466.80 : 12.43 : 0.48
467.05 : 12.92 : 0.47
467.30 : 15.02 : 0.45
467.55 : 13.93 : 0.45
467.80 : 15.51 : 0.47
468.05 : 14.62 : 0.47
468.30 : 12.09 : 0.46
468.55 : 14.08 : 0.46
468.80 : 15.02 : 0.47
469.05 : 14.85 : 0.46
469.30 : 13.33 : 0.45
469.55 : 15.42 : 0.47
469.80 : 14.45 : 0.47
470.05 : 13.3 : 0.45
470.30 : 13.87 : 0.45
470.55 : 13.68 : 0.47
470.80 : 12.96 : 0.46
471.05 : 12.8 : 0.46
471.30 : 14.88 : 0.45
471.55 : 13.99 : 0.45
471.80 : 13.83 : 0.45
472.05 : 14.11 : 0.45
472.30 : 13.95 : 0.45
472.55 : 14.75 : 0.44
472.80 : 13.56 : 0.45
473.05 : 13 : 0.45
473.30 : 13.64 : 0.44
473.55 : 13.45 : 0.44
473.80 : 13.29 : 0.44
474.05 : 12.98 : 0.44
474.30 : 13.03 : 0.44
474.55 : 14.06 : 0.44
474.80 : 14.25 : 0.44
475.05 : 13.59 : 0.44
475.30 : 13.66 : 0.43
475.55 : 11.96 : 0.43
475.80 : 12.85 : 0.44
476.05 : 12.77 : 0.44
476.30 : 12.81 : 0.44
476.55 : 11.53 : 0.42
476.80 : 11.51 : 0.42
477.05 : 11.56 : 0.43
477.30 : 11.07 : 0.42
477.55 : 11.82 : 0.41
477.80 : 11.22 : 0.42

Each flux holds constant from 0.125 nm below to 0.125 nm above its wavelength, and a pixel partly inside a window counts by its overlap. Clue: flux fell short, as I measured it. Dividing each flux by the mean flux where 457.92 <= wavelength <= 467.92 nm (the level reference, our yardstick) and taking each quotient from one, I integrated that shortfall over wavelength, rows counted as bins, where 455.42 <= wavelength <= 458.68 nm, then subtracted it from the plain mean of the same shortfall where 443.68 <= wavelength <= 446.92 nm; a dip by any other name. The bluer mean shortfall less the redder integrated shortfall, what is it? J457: 0.20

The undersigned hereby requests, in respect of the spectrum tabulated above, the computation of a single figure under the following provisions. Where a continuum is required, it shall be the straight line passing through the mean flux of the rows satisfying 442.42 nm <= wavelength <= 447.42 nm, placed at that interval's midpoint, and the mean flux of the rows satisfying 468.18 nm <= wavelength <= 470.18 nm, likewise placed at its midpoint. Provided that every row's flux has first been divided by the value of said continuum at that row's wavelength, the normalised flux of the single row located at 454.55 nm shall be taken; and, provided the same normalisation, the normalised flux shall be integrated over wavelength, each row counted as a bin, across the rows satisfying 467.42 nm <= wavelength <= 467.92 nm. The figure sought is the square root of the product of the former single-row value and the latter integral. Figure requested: 0.738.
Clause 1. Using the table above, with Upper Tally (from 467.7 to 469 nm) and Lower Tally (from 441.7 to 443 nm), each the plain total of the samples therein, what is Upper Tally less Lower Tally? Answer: 25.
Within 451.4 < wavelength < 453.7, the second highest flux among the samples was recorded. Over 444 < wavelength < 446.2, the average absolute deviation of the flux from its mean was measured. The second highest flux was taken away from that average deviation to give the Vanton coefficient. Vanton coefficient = -10.4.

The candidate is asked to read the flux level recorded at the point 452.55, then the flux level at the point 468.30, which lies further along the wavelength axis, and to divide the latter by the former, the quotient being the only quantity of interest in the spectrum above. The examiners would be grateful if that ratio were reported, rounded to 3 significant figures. 1.03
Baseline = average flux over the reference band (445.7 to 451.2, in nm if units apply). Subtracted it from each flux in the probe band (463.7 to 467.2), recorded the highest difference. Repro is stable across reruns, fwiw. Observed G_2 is 4.5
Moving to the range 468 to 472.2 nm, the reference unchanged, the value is 3.9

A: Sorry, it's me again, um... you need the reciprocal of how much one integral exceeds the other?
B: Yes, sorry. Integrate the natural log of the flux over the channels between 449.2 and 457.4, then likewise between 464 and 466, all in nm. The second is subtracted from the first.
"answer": 0.07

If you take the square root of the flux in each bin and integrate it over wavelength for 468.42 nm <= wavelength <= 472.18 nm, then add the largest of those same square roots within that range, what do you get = 18.0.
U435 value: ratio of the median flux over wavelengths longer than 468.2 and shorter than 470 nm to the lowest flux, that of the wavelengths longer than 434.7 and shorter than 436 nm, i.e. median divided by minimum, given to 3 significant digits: 1.96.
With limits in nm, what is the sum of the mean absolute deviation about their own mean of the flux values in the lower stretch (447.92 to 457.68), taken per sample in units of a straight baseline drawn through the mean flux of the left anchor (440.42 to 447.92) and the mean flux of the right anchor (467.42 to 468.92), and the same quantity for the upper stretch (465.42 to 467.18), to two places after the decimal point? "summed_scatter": 0.18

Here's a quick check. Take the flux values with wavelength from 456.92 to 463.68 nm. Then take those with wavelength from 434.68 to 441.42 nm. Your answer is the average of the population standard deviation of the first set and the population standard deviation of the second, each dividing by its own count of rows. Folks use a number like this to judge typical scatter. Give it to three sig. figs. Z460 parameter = 1.22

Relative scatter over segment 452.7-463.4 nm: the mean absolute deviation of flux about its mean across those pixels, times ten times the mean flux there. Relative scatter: 165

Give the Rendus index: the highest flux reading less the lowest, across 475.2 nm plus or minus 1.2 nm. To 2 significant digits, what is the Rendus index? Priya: 2.3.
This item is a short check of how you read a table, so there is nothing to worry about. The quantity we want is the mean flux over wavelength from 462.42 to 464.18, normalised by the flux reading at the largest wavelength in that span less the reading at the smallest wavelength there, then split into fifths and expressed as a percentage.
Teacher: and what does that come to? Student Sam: -266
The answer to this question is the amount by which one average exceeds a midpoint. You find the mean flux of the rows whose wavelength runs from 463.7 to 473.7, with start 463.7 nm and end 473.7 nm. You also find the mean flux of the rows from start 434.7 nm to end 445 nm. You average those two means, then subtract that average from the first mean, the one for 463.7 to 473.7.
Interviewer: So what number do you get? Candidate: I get 2.6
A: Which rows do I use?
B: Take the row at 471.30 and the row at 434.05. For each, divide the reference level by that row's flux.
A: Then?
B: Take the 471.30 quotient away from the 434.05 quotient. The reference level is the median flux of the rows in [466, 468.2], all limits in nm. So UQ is 1.2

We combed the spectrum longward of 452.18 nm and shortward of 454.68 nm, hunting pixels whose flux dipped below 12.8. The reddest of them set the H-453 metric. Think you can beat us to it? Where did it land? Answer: 454.55 nm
